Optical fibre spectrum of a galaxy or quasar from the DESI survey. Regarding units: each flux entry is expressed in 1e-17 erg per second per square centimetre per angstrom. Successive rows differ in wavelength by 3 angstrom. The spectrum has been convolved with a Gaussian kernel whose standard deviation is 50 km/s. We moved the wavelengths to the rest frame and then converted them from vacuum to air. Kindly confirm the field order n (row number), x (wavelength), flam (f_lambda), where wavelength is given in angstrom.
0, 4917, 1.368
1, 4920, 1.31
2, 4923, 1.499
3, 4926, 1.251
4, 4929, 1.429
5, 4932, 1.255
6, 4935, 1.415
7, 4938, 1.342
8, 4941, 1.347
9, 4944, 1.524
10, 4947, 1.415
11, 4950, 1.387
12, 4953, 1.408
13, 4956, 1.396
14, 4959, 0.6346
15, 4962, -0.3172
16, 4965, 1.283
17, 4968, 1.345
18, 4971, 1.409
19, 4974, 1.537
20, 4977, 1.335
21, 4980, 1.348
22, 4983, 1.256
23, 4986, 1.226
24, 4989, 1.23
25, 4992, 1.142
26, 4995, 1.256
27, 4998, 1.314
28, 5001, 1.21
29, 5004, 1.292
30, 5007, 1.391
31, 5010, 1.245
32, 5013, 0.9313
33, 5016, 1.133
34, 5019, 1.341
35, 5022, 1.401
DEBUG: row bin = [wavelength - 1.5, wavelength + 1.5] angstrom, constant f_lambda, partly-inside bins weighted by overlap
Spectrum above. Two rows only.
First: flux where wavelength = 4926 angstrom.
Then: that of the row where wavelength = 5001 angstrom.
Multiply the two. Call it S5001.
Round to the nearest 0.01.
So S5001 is 1.51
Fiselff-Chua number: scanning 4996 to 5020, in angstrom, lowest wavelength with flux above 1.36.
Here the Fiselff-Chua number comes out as 5007 angstrom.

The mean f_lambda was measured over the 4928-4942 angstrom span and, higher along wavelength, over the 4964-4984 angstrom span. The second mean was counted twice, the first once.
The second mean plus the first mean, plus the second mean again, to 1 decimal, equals 4.1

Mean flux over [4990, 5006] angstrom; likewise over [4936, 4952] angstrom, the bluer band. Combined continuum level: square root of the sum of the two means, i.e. 1.63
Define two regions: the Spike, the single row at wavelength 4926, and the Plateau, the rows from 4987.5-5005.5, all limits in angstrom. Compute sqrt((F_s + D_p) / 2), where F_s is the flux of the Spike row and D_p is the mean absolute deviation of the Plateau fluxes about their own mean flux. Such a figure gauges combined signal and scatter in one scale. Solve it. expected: 0.81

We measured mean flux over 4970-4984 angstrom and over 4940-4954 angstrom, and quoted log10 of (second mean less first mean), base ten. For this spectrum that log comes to -1.4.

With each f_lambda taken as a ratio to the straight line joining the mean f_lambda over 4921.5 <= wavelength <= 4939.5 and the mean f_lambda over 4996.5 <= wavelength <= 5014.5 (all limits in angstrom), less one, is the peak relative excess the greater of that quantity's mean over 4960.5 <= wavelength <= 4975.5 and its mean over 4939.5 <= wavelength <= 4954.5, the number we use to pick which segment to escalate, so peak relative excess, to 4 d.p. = 0.0604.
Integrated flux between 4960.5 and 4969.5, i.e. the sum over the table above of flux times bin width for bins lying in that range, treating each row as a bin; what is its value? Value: 6.9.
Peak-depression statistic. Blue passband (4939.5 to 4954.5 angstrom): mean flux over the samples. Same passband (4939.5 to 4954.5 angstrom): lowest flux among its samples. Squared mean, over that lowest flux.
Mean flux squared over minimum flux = 1.49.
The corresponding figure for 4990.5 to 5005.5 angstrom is 1.35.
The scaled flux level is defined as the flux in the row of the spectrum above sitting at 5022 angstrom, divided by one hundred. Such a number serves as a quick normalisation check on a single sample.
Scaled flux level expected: 0.0140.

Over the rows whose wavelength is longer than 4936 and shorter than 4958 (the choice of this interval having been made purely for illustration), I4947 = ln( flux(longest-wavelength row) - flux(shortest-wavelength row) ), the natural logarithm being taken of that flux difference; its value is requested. -2.9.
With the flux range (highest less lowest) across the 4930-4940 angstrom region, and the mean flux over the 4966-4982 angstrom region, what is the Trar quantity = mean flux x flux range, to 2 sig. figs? 0.22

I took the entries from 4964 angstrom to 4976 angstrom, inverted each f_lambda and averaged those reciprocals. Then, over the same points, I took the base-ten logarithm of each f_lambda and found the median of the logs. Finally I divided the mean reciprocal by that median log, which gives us 5.2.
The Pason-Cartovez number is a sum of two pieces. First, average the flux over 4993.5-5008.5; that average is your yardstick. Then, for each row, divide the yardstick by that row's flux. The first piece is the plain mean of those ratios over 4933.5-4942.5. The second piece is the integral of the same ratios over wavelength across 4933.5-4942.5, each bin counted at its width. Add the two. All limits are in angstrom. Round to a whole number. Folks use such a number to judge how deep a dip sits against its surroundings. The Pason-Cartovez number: 9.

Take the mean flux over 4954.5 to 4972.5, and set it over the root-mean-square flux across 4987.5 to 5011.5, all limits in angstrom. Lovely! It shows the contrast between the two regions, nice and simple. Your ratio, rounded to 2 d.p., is 0.76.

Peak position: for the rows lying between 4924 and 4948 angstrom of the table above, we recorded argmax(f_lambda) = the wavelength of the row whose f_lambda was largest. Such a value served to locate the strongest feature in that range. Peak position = 4944 angstrom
